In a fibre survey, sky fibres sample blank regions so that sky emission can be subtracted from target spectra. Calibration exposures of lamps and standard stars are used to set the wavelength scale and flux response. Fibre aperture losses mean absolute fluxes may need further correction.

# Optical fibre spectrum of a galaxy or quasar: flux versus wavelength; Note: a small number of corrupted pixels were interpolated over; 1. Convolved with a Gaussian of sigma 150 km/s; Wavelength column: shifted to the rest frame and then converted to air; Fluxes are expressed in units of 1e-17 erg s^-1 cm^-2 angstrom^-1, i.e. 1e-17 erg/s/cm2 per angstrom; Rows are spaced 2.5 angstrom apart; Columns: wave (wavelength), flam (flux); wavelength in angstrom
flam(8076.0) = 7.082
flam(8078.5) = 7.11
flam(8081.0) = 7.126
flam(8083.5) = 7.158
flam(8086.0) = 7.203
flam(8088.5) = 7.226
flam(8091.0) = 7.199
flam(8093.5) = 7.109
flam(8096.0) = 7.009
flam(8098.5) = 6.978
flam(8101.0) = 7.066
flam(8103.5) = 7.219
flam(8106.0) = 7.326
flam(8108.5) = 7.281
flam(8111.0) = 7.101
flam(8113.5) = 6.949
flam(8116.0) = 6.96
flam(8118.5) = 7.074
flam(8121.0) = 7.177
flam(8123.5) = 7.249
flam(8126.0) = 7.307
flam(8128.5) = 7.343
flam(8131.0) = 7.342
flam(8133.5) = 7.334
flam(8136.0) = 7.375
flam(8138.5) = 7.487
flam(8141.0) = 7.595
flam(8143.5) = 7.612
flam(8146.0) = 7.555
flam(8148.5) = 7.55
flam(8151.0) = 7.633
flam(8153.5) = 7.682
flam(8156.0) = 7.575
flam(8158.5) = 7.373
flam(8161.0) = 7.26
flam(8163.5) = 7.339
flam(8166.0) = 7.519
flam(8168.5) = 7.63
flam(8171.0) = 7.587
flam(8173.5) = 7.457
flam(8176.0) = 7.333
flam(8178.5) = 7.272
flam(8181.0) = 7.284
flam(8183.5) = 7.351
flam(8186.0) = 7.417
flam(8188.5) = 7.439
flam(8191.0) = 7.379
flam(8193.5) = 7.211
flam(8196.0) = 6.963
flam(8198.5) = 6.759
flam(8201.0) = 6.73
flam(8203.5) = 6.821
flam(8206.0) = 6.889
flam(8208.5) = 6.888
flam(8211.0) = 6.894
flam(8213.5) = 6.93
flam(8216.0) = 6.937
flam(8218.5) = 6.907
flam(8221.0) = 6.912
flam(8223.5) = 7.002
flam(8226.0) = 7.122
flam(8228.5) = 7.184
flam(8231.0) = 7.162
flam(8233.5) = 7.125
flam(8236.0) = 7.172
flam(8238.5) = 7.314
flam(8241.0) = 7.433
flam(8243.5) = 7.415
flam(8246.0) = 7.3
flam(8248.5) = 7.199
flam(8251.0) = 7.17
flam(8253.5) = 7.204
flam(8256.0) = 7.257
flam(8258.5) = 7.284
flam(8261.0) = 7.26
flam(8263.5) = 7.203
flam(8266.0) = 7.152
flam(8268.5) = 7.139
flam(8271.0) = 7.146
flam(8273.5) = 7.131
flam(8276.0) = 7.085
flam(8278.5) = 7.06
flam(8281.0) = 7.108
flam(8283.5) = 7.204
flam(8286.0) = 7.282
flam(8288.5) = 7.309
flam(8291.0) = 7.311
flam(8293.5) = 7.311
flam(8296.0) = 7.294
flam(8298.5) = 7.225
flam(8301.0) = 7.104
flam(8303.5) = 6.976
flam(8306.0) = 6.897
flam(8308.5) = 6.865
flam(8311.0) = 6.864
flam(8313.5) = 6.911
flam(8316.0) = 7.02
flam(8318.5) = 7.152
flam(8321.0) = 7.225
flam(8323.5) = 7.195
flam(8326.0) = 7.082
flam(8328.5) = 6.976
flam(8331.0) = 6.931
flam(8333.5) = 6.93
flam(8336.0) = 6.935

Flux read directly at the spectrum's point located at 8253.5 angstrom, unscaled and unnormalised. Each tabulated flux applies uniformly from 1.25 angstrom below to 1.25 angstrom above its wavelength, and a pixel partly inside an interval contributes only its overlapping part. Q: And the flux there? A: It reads 7.204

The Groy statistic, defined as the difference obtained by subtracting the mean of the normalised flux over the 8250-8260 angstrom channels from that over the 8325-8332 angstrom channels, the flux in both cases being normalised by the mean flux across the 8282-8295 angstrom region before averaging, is -0.032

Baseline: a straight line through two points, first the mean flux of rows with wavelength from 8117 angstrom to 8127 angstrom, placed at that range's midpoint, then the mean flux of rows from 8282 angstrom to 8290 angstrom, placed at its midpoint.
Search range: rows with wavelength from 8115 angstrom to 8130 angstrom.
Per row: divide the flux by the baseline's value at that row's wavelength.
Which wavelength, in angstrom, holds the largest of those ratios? 8128.5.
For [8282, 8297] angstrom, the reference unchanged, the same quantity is 8291.0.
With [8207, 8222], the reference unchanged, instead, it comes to 8216.0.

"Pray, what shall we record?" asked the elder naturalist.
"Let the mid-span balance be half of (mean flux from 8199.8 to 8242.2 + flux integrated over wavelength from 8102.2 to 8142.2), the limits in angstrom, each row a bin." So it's 149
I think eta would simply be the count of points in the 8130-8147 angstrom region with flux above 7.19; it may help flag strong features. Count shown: 7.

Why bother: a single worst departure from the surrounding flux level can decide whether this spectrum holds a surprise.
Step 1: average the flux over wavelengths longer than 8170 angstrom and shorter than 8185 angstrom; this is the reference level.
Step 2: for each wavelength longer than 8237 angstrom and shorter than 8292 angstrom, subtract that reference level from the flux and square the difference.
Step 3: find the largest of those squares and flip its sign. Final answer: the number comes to -0.1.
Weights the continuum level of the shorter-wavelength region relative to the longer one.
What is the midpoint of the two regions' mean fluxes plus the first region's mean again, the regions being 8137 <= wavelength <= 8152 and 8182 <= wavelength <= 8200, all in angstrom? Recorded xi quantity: 15.0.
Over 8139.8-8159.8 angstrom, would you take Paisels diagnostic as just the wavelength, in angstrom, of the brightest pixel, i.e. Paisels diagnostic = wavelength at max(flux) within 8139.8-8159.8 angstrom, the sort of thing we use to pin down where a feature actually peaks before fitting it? 8153.5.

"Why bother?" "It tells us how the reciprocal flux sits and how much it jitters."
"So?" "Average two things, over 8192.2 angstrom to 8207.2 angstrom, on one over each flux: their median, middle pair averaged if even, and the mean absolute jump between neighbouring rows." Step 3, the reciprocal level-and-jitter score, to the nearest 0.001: 0.074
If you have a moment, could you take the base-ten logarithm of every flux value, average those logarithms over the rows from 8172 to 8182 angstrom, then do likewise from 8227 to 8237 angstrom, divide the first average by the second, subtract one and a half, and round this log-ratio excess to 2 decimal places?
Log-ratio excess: -0.49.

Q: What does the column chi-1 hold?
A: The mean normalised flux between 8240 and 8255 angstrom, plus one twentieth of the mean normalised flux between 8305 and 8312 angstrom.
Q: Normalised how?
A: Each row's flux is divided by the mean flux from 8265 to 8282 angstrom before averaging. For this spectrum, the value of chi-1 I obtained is 1.07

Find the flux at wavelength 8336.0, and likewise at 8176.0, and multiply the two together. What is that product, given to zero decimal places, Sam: 51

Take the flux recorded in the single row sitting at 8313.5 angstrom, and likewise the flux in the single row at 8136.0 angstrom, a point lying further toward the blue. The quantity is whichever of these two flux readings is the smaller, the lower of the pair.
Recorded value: 6.91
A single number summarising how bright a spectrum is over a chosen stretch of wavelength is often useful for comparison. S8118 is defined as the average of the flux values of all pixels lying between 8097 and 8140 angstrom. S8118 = 7.21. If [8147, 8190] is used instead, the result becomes 7.45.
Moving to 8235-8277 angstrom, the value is 7.23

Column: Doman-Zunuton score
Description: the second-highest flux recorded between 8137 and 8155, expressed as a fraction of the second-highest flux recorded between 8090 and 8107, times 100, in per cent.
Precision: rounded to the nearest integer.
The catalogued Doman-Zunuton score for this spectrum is 106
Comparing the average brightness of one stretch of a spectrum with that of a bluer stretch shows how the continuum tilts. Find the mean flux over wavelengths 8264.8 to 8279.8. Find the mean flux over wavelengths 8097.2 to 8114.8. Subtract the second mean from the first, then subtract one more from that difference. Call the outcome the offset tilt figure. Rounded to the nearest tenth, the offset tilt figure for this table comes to -1.0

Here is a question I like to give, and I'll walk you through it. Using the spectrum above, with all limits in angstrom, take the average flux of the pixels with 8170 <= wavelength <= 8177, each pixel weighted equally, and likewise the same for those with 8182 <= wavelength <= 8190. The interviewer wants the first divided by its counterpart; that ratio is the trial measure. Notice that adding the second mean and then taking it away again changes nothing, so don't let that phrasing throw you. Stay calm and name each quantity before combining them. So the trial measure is 1.01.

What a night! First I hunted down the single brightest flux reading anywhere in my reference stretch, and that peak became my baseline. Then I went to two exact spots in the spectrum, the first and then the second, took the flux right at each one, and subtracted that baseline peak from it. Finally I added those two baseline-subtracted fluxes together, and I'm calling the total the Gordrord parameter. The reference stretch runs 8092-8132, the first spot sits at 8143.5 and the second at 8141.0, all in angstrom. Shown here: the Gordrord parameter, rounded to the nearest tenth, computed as 0.5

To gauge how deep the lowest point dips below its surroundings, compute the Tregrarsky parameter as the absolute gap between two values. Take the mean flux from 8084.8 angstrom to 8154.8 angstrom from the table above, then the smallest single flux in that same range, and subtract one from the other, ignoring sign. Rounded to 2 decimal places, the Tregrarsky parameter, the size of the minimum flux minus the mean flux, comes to 0.33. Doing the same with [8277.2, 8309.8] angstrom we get 0.28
